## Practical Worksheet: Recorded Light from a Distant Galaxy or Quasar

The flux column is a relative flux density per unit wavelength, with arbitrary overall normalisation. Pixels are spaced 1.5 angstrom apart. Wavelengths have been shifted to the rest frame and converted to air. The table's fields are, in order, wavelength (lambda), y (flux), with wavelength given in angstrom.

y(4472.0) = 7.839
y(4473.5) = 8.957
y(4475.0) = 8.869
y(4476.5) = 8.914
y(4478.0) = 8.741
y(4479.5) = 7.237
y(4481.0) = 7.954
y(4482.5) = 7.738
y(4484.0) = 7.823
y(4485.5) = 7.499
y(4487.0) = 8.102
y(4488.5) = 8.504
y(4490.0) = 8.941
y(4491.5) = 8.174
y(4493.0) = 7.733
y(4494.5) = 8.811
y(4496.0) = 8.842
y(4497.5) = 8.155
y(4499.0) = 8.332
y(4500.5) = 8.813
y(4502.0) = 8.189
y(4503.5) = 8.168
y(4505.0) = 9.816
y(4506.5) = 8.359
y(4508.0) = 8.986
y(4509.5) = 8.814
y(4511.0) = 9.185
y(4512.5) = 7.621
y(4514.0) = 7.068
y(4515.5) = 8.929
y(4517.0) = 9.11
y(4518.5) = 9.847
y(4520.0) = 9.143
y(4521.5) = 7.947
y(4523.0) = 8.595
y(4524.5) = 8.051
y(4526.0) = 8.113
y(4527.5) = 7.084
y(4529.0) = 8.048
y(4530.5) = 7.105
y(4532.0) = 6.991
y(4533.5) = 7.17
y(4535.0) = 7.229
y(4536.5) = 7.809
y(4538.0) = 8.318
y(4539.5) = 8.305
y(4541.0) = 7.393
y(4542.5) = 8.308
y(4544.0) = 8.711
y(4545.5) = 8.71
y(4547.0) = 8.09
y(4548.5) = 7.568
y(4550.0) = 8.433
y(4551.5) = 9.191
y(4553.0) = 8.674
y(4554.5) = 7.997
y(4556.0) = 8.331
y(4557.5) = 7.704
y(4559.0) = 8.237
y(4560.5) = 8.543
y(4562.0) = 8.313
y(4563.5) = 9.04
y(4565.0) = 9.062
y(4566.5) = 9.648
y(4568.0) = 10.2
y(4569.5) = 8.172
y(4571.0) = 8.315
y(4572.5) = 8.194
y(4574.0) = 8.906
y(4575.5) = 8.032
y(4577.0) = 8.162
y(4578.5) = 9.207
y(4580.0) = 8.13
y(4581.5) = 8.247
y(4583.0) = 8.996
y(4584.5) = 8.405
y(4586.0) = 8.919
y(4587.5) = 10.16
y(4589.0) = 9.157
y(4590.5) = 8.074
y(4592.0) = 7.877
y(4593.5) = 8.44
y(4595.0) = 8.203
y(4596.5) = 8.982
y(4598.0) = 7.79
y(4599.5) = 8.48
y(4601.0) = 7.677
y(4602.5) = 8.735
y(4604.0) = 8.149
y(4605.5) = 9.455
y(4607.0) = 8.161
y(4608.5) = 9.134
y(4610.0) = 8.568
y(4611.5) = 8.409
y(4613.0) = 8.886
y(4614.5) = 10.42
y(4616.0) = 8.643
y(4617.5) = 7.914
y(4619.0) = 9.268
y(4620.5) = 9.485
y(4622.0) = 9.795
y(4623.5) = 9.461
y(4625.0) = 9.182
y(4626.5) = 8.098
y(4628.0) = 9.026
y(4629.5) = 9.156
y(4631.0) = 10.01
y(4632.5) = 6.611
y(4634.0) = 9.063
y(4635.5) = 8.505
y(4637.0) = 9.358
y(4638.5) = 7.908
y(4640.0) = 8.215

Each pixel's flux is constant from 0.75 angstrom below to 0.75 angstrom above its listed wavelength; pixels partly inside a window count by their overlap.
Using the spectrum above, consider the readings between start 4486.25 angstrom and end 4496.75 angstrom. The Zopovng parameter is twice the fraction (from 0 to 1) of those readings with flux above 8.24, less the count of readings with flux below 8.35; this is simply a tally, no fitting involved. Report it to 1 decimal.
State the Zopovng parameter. -1.9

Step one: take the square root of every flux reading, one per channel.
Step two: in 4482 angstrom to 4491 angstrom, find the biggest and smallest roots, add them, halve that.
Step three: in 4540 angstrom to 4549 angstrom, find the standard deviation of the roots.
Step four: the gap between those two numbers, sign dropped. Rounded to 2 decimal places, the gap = 2.77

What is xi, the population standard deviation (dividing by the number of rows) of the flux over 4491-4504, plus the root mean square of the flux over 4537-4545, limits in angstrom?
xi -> 8.6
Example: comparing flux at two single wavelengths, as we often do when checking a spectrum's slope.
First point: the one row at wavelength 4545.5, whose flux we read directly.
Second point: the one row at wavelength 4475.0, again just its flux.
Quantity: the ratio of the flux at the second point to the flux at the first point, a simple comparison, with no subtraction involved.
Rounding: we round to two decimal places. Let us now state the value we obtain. 1.02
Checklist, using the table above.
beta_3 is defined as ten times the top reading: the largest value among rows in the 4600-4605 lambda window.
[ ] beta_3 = 87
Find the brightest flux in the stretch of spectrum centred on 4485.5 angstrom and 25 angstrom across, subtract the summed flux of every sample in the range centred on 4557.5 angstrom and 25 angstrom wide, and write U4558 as -137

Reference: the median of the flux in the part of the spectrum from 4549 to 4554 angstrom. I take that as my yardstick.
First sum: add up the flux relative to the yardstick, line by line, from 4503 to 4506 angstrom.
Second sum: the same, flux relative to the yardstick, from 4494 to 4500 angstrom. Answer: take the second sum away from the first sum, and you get -1.9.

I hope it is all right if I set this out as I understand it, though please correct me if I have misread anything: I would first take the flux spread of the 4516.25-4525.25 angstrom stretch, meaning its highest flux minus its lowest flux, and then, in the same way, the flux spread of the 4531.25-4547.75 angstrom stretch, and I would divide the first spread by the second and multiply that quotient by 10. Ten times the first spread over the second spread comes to 11.0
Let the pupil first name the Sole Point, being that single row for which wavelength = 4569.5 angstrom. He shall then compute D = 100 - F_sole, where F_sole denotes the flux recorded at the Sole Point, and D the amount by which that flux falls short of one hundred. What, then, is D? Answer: 91.8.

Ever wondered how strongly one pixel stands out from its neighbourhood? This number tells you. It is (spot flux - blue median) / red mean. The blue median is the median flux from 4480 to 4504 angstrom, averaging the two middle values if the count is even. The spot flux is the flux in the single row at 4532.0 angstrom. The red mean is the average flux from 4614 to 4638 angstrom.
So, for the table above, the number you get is -0.13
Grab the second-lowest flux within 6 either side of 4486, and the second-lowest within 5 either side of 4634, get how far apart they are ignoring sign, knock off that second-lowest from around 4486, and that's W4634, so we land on -7.6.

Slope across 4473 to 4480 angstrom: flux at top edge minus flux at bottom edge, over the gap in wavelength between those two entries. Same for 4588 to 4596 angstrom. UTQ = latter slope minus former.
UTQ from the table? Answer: 0.13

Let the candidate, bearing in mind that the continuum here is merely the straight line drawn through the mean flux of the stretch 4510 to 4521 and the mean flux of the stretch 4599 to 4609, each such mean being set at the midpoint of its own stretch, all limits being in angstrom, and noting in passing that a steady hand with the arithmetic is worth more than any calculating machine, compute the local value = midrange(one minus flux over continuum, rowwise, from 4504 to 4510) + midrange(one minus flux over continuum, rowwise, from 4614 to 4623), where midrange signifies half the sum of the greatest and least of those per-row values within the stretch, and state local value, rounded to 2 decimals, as -0.12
